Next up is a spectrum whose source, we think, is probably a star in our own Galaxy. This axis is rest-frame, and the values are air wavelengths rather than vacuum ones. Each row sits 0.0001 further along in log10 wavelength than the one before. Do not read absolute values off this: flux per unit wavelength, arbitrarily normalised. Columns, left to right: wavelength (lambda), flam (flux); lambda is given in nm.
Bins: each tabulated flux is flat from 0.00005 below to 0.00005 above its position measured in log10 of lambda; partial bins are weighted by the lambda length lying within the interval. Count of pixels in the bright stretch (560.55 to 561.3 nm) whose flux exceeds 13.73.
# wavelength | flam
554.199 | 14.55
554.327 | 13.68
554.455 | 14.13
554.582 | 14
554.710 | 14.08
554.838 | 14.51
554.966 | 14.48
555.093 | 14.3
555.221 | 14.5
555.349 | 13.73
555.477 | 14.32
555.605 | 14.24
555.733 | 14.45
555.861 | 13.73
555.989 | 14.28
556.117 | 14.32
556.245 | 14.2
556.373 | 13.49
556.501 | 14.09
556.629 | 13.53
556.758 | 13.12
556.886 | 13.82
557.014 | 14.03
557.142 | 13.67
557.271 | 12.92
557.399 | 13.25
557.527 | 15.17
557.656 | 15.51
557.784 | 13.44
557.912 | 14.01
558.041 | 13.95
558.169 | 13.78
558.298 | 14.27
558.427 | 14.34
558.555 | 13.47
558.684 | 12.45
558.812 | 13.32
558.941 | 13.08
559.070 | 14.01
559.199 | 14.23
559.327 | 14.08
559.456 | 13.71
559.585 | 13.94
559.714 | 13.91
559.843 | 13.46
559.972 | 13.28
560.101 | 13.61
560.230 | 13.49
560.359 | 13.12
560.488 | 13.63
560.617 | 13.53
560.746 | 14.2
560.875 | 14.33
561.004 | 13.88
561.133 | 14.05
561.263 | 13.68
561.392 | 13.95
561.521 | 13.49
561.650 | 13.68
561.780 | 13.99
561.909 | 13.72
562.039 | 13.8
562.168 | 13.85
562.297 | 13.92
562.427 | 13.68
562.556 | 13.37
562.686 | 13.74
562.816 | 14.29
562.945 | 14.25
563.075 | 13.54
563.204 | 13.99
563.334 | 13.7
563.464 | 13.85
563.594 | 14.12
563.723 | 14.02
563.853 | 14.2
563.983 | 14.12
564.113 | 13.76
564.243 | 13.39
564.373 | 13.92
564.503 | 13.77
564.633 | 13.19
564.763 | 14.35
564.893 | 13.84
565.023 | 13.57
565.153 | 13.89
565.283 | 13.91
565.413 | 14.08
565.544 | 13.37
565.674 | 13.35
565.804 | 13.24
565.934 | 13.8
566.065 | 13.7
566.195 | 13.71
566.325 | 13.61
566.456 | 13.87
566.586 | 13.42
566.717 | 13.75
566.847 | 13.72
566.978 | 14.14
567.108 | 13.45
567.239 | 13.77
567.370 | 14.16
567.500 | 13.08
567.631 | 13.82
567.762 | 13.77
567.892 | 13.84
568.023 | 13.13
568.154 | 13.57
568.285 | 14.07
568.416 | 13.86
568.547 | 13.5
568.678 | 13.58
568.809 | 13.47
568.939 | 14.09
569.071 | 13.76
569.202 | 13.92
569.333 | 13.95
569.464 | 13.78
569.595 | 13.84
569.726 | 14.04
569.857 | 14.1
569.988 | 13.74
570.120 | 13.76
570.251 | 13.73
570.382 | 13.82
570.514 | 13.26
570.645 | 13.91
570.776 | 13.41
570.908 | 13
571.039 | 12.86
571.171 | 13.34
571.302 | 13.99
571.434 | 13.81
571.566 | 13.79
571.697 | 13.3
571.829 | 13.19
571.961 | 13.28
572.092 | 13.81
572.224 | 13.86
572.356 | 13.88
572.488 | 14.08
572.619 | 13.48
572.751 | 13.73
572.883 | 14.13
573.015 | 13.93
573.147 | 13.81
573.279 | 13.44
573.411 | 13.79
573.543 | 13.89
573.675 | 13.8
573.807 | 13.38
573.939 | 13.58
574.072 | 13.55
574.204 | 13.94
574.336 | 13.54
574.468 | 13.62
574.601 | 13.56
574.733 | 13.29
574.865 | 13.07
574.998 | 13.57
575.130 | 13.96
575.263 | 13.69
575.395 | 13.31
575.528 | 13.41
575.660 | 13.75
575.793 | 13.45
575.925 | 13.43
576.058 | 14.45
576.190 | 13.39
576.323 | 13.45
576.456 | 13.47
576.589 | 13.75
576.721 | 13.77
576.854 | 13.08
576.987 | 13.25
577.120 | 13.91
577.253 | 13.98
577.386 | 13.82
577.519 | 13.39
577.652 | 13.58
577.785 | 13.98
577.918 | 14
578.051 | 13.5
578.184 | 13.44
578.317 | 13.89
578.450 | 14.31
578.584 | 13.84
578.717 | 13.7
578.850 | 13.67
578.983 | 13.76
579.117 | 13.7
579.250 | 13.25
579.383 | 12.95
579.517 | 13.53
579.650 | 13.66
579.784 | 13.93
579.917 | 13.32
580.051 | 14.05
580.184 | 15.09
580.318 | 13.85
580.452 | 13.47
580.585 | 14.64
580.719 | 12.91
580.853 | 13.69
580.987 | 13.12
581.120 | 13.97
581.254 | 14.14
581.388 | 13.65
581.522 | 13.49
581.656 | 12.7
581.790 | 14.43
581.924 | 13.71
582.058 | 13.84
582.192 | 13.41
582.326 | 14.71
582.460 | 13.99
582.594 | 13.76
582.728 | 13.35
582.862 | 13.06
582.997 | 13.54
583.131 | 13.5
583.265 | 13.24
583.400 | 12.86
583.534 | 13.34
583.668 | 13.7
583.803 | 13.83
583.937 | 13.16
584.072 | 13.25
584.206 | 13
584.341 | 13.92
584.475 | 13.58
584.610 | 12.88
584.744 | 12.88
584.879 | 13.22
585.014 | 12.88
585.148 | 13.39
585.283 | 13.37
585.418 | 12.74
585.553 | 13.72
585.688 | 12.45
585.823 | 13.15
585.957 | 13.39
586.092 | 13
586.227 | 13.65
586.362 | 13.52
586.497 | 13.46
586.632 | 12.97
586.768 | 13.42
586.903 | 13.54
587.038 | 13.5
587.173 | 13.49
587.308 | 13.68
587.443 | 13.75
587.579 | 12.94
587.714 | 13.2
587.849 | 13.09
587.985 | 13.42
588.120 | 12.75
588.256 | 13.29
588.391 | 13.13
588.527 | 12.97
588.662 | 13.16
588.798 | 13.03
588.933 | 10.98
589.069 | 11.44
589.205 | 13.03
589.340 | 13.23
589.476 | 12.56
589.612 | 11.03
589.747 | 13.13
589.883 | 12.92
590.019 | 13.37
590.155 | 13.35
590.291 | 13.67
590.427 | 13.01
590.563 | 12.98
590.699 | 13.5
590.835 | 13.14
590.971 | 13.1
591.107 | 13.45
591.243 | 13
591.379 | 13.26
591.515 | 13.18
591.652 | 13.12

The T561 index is 4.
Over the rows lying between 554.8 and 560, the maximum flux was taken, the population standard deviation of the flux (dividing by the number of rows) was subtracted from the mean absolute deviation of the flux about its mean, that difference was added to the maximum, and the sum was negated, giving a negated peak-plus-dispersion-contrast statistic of -15.4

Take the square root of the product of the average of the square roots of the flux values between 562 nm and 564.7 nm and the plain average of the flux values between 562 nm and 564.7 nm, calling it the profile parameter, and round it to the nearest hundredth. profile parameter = 7.17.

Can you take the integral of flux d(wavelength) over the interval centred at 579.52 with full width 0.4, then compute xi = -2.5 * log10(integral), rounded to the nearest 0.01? -1.82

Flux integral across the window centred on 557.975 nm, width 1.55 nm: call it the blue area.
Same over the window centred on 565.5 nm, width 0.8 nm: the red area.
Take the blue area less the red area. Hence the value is 11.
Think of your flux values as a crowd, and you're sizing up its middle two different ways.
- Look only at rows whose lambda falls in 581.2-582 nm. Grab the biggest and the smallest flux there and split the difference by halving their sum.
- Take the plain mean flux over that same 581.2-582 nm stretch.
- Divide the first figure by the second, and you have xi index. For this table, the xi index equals 0.99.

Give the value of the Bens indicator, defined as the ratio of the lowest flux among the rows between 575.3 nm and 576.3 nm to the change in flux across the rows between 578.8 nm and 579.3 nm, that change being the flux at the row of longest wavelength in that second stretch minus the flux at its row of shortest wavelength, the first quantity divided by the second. -32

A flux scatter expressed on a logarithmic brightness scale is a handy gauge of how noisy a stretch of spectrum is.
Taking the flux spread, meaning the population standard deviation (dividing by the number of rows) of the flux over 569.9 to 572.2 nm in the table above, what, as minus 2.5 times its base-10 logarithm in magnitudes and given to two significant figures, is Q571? 1.2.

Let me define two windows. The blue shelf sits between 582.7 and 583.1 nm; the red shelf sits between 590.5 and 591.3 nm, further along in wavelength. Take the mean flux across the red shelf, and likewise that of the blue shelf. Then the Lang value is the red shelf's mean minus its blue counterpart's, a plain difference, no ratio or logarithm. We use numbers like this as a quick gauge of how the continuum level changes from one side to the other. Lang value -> -0.12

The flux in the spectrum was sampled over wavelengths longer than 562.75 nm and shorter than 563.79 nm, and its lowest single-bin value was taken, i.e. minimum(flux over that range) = 13.54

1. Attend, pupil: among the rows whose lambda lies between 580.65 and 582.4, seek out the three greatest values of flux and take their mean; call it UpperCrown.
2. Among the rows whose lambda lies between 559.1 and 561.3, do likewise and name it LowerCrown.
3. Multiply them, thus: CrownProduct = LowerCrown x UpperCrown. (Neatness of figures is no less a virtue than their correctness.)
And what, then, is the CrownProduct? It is 206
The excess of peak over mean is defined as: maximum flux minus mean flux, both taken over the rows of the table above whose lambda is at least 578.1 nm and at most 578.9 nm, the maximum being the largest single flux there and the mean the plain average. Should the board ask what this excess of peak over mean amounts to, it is 0.50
